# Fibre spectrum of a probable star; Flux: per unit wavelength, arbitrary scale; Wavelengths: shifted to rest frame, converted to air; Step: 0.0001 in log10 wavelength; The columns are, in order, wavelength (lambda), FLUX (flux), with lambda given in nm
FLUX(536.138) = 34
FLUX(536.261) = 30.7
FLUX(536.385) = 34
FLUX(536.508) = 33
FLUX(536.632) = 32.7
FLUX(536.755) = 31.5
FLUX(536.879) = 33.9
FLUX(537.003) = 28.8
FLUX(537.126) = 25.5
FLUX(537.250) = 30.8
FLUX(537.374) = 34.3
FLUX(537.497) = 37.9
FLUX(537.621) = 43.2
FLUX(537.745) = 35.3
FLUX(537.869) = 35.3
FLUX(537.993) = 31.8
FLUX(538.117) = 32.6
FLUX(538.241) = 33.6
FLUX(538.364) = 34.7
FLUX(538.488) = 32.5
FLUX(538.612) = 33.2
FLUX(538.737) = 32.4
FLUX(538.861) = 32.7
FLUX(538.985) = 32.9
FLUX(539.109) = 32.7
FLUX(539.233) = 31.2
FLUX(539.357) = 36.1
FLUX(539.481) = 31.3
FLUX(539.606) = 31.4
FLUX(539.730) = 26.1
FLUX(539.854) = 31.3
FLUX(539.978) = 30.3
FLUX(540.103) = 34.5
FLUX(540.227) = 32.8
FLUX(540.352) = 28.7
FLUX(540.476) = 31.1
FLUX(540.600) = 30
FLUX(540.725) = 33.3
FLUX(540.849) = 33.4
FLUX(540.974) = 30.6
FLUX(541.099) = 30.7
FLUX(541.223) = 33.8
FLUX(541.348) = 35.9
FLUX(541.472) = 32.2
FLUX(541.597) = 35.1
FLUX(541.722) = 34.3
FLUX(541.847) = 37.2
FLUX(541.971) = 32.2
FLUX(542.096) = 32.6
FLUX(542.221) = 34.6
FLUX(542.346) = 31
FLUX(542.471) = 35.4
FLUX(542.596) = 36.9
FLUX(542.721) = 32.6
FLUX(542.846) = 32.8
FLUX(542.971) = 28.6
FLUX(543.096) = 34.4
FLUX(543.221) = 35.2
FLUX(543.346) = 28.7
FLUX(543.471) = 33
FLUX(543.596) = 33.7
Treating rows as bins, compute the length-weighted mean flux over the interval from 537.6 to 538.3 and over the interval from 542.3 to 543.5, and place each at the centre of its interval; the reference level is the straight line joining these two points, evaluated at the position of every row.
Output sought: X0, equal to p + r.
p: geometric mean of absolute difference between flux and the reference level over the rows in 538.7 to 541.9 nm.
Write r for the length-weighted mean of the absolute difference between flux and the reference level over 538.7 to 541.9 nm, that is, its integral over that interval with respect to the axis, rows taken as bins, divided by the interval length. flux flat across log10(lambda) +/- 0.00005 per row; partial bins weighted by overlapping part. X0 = 4.2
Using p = 1.8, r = 2.4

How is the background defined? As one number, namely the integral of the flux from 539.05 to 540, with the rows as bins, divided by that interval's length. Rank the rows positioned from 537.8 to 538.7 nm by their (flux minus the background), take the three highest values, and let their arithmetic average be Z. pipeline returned 3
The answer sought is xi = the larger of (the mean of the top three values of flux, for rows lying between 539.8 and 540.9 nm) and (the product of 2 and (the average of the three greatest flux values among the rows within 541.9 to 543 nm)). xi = 71.3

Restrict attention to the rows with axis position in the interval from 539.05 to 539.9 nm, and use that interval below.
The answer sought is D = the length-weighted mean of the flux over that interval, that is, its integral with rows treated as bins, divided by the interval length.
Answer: 31.5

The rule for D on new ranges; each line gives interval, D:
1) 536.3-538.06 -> 33.4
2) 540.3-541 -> 31.3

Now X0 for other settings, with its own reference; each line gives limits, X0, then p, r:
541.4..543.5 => 3.3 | 1.3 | 1.9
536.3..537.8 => 6.3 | 2.6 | 3.7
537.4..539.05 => 3.3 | 1.3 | 2.1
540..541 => 3.5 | 1.4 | 2.2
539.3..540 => 7.0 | 3.3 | 3.7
